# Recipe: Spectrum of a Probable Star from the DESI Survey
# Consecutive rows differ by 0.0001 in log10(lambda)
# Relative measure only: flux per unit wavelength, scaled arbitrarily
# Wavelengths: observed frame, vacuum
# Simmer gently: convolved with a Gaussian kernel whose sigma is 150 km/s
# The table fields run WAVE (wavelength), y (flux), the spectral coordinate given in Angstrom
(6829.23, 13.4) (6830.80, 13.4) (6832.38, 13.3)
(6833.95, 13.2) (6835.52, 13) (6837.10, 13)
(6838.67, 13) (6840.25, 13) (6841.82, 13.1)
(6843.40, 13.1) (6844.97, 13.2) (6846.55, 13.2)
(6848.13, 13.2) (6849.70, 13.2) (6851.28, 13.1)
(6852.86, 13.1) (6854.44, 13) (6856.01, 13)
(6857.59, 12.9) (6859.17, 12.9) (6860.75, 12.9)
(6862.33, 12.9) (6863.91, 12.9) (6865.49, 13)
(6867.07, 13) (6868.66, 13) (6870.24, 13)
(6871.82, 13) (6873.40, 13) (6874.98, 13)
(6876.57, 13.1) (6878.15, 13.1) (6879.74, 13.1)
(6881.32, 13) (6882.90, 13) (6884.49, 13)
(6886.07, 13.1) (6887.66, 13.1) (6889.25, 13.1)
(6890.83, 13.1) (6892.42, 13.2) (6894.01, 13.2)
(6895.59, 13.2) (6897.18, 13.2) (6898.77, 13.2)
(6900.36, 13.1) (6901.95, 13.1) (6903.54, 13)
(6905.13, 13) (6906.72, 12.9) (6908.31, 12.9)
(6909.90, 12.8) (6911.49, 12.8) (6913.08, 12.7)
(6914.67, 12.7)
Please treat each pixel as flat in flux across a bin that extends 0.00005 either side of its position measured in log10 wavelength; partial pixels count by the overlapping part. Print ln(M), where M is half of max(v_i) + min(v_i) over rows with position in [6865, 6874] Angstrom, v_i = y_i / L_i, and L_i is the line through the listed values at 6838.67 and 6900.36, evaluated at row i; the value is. -0.004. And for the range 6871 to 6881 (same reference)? -0.001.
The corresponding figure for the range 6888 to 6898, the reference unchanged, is 0.005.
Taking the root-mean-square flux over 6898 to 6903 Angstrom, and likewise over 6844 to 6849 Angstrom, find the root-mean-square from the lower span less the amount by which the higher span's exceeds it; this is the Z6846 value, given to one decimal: 13.3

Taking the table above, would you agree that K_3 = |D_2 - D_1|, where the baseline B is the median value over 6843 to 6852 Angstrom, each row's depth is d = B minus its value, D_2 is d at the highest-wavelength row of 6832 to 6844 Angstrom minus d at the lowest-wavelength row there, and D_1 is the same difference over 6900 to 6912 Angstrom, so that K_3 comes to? 0.10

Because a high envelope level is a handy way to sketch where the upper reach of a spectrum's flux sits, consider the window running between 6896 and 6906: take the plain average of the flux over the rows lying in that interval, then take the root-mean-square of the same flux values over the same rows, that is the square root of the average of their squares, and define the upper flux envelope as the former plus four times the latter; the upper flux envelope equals 65.5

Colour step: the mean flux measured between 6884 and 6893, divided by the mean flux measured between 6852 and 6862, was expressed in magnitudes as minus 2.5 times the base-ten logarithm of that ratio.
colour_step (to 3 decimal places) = -0.011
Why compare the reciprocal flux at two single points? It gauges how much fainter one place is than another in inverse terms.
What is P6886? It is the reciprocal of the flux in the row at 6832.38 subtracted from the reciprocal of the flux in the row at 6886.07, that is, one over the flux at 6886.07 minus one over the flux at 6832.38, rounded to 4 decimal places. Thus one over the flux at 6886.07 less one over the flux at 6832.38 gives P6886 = 0.0011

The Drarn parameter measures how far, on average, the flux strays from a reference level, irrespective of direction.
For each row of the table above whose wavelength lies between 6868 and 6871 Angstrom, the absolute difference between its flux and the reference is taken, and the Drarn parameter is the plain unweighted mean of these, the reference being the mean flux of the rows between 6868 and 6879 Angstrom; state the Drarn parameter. 0.029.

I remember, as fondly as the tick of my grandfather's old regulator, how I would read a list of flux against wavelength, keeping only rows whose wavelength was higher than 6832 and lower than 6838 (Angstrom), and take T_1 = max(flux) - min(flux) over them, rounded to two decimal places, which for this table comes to 0.30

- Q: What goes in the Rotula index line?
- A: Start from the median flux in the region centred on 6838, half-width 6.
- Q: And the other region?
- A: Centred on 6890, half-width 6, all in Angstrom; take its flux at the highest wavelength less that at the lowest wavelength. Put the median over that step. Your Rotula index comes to 65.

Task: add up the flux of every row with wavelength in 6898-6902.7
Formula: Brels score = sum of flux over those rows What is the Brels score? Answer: 39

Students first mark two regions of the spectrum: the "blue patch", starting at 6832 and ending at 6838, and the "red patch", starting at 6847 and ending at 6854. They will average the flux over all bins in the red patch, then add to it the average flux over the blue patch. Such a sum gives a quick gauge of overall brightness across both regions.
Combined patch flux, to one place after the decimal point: 26.3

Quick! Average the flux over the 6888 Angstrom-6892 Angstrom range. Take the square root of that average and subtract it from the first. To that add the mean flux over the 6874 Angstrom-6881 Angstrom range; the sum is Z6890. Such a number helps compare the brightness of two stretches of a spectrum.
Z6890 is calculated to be 22.6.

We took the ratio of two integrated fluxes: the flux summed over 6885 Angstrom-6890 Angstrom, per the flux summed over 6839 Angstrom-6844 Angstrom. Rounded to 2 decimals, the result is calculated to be 1.00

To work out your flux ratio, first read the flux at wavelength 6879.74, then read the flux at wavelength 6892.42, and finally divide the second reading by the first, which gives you 1.01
